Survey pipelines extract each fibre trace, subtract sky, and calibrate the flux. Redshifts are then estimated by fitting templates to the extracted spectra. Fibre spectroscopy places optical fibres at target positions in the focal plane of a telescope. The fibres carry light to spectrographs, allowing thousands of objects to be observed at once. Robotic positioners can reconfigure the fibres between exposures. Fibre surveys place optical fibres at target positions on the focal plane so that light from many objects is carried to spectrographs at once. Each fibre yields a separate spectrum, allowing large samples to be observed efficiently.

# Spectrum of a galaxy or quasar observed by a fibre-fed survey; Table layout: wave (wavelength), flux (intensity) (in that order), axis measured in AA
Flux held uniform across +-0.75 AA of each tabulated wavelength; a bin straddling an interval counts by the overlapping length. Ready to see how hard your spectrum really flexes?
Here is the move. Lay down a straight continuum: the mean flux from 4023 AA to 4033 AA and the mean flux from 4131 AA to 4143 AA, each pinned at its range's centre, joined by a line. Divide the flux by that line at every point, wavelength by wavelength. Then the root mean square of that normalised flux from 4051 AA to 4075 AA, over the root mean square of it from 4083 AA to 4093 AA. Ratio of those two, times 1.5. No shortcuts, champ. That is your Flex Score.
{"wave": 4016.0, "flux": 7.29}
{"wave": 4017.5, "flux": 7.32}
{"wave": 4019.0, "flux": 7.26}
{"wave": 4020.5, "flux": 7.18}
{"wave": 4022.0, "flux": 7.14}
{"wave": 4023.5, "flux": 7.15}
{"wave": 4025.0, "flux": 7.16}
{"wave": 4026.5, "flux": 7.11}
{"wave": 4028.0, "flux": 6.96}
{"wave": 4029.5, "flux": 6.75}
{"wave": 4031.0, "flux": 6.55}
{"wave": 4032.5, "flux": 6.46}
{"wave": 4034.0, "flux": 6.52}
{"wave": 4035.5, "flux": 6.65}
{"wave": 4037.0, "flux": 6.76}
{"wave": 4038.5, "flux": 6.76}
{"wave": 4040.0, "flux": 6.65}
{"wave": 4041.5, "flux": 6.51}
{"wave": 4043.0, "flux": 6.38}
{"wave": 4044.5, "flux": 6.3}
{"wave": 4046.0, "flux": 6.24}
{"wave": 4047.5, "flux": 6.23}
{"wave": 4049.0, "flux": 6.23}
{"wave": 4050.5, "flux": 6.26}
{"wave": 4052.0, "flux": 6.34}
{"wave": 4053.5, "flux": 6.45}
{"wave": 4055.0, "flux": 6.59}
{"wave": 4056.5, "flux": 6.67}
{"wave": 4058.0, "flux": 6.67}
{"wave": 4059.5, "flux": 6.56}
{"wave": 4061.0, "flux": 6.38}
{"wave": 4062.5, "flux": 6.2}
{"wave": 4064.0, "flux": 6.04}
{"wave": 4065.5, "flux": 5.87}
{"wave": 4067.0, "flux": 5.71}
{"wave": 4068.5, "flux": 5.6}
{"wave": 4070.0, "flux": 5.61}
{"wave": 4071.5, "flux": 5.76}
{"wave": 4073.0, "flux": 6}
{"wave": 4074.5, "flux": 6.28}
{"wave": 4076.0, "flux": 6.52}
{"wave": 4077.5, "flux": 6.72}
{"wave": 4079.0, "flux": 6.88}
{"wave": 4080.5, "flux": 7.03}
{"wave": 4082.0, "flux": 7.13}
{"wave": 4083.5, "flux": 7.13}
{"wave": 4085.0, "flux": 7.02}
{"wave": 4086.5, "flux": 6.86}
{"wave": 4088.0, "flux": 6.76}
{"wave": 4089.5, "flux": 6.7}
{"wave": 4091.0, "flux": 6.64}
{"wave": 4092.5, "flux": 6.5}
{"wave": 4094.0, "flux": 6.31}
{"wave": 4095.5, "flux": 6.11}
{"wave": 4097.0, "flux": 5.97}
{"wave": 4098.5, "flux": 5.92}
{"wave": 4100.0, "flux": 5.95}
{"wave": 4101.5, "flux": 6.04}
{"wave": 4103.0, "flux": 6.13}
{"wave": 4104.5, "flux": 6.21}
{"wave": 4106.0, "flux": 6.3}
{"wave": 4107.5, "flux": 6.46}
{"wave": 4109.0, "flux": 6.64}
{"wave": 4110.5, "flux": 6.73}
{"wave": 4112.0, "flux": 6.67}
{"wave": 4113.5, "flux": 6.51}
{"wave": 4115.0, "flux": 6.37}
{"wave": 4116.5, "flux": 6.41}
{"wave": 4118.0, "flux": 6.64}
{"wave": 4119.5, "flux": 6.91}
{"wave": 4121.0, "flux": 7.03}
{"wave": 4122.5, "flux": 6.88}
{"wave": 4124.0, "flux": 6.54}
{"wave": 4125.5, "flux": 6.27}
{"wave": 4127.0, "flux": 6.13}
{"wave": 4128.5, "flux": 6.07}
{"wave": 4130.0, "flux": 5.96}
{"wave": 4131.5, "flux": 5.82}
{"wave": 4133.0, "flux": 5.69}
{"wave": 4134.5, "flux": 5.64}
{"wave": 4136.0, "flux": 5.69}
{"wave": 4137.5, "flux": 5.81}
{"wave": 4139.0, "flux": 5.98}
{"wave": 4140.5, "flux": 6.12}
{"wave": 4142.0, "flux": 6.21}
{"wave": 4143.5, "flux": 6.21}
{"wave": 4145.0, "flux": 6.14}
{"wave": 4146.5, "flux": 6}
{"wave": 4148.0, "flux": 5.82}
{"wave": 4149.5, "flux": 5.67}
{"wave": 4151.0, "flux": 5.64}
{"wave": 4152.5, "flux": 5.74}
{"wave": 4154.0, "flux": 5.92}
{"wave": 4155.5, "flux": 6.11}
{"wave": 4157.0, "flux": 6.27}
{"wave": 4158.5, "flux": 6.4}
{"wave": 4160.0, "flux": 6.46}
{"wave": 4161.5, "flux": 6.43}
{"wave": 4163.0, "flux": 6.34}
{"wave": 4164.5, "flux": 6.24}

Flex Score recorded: 1.31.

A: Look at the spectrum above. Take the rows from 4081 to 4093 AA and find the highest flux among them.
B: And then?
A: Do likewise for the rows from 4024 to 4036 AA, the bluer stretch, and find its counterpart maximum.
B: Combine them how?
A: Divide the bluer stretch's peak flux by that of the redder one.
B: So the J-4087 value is 1.00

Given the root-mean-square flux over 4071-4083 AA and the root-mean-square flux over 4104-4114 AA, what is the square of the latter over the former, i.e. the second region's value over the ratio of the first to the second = 6.5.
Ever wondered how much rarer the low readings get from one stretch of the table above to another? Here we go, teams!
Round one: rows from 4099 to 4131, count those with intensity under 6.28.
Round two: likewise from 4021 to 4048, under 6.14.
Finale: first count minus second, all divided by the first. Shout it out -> 1.0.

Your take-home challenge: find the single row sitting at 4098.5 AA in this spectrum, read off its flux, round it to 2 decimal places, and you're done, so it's 5.92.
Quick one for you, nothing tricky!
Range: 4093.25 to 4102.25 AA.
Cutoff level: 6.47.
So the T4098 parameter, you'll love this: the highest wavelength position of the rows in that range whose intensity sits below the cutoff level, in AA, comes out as 4101.5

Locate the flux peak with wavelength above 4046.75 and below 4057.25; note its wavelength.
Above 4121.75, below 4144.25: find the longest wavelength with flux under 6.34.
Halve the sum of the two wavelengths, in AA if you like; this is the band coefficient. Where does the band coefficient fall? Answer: 4100.0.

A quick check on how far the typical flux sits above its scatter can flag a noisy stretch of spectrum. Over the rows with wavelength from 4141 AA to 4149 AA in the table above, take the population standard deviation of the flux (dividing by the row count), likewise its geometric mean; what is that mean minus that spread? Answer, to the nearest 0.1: 5.9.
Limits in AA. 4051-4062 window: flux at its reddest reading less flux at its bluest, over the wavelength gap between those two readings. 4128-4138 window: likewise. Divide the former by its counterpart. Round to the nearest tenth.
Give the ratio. -0.2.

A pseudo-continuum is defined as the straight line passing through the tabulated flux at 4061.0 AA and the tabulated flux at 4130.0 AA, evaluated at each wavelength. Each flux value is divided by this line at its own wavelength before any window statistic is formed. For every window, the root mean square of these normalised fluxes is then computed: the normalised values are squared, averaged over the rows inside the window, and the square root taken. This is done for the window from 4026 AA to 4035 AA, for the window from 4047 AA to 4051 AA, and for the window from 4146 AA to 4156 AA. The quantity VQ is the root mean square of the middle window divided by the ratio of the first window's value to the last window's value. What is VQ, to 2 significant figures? 0.95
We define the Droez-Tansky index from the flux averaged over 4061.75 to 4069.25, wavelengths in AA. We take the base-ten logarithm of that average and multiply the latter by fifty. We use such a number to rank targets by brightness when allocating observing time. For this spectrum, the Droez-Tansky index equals 38.5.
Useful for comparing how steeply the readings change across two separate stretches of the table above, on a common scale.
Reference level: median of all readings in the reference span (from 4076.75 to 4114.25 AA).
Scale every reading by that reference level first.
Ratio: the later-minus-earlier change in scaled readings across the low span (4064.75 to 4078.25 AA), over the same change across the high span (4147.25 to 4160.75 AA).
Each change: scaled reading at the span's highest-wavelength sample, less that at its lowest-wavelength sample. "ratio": 1.3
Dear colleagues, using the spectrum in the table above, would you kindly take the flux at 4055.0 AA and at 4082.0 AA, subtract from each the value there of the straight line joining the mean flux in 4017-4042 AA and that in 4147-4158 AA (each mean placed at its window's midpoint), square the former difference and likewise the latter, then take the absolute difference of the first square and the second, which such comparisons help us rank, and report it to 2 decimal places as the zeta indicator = 0.45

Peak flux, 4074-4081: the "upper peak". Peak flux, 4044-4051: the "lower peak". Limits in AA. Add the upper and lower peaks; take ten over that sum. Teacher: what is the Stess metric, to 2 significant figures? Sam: 0.75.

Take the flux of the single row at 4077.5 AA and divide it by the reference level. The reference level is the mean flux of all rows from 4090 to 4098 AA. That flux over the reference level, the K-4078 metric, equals 1.07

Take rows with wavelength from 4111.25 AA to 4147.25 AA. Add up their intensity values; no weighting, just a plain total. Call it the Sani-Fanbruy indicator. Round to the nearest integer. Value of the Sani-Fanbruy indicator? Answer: 150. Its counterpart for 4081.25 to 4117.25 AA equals 155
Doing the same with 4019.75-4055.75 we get 159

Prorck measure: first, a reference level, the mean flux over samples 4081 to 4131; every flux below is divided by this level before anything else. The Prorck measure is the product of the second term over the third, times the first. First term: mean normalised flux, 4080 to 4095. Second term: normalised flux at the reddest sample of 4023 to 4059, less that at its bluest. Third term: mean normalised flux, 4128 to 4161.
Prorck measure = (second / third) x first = -0.084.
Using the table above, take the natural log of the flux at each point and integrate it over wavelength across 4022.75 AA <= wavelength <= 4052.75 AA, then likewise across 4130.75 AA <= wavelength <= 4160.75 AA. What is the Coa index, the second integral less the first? -3.0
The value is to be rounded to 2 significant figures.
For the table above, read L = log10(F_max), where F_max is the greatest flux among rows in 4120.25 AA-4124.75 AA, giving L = 0.85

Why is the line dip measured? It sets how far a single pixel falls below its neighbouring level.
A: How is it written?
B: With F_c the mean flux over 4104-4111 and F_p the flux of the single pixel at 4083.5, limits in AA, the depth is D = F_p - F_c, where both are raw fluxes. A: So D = 0.7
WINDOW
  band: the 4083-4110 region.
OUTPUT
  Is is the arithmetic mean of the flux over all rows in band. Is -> 6.42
